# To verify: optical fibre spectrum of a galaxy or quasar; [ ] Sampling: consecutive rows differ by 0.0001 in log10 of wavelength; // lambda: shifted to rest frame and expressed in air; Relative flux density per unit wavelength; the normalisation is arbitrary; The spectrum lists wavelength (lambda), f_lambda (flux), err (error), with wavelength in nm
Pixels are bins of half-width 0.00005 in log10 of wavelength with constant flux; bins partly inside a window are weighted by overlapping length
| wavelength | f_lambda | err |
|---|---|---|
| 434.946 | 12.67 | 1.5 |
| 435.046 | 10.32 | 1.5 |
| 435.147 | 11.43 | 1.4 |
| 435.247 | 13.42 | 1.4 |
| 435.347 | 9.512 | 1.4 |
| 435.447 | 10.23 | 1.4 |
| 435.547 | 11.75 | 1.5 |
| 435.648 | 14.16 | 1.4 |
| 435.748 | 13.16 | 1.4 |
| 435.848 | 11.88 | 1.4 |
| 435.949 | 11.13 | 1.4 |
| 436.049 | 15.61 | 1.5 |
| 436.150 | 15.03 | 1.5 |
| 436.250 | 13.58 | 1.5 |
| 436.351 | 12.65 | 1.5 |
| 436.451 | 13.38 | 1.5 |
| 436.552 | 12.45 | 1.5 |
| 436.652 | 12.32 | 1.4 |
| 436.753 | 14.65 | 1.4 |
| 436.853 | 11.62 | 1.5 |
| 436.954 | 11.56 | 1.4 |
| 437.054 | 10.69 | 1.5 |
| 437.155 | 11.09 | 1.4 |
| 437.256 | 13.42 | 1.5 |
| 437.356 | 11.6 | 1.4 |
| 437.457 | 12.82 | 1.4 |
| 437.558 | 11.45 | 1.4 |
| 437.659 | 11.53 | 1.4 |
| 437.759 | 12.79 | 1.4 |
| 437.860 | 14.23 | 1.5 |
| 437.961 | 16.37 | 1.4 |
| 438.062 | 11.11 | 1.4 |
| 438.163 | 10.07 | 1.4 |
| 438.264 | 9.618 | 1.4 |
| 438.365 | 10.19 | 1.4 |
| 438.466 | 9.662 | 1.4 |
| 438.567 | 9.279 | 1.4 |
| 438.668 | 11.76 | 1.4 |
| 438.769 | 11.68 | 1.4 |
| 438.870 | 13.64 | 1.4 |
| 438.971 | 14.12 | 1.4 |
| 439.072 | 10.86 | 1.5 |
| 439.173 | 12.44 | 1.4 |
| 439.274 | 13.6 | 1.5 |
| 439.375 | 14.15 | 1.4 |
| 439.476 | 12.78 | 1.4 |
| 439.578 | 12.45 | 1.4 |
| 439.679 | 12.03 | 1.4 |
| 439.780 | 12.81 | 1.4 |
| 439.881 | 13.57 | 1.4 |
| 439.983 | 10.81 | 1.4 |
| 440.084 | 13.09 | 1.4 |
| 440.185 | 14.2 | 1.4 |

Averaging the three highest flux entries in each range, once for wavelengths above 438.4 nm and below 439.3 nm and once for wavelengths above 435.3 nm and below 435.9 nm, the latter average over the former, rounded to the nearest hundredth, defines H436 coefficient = 0.95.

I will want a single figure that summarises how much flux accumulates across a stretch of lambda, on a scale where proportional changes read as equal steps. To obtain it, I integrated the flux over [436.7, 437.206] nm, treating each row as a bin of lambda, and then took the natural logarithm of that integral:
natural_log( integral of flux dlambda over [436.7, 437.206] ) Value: 1.8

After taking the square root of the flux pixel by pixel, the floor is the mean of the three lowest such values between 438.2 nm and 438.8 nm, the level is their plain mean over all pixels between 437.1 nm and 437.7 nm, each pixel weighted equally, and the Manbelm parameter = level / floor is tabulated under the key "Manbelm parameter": 1.12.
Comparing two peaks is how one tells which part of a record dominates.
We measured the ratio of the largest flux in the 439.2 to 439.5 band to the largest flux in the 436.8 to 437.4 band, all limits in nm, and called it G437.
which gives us 1.05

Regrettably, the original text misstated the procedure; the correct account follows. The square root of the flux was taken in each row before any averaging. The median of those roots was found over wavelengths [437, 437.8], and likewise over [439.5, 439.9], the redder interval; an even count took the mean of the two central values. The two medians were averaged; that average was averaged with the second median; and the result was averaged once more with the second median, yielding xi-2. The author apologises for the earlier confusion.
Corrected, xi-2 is 3.53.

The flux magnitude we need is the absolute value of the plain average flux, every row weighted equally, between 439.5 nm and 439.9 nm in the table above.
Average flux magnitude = 12.7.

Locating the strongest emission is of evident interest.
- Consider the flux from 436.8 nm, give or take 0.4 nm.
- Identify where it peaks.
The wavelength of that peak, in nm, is 436.753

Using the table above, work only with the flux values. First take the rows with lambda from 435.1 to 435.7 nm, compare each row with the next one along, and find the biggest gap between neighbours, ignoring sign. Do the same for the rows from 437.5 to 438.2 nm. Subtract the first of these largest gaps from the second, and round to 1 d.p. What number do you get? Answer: 1.4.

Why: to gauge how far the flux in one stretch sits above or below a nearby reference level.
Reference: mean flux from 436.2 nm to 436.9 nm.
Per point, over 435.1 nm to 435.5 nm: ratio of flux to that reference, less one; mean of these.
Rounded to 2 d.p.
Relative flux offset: -0.14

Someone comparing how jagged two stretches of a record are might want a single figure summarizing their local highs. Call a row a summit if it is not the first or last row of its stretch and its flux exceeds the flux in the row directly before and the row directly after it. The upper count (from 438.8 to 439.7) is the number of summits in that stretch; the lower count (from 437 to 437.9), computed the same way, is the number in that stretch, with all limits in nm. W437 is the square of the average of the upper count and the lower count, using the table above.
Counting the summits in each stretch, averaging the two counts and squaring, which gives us 4.0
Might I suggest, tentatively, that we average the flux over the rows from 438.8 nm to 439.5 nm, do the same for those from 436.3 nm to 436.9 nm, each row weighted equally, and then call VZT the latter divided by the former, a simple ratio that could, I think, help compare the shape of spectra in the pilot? 0.98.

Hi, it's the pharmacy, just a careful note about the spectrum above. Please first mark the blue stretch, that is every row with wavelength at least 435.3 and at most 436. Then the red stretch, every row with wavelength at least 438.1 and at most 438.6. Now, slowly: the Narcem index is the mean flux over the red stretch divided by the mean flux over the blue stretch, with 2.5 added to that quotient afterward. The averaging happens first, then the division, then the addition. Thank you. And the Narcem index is 3.34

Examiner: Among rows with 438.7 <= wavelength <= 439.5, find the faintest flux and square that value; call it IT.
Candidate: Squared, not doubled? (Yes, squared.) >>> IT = 118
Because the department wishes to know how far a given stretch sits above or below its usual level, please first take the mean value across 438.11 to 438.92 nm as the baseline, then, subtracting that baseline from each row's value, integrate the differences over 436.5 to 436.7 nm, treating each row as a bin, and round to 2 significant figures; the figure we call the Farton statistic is 0.33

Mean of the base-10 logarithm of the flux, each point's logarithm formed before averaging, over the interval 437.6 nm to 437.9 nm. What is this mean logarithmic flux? 1.11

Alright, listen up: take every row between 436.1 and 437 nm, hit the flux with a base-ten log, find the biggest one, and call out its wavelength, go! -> 436.150 nm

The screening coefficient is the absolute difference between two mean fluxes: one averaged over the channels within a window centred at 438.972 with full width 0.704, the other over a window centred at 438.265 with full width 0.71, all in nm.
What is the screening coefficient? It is 1.7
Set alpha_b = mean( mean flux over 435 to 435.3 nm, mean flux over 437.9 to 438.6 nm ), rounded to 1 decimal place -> 11.3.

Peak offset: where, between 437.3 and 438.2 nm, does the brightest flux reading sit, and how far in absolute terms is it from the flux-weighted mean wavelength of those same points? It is 0.20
